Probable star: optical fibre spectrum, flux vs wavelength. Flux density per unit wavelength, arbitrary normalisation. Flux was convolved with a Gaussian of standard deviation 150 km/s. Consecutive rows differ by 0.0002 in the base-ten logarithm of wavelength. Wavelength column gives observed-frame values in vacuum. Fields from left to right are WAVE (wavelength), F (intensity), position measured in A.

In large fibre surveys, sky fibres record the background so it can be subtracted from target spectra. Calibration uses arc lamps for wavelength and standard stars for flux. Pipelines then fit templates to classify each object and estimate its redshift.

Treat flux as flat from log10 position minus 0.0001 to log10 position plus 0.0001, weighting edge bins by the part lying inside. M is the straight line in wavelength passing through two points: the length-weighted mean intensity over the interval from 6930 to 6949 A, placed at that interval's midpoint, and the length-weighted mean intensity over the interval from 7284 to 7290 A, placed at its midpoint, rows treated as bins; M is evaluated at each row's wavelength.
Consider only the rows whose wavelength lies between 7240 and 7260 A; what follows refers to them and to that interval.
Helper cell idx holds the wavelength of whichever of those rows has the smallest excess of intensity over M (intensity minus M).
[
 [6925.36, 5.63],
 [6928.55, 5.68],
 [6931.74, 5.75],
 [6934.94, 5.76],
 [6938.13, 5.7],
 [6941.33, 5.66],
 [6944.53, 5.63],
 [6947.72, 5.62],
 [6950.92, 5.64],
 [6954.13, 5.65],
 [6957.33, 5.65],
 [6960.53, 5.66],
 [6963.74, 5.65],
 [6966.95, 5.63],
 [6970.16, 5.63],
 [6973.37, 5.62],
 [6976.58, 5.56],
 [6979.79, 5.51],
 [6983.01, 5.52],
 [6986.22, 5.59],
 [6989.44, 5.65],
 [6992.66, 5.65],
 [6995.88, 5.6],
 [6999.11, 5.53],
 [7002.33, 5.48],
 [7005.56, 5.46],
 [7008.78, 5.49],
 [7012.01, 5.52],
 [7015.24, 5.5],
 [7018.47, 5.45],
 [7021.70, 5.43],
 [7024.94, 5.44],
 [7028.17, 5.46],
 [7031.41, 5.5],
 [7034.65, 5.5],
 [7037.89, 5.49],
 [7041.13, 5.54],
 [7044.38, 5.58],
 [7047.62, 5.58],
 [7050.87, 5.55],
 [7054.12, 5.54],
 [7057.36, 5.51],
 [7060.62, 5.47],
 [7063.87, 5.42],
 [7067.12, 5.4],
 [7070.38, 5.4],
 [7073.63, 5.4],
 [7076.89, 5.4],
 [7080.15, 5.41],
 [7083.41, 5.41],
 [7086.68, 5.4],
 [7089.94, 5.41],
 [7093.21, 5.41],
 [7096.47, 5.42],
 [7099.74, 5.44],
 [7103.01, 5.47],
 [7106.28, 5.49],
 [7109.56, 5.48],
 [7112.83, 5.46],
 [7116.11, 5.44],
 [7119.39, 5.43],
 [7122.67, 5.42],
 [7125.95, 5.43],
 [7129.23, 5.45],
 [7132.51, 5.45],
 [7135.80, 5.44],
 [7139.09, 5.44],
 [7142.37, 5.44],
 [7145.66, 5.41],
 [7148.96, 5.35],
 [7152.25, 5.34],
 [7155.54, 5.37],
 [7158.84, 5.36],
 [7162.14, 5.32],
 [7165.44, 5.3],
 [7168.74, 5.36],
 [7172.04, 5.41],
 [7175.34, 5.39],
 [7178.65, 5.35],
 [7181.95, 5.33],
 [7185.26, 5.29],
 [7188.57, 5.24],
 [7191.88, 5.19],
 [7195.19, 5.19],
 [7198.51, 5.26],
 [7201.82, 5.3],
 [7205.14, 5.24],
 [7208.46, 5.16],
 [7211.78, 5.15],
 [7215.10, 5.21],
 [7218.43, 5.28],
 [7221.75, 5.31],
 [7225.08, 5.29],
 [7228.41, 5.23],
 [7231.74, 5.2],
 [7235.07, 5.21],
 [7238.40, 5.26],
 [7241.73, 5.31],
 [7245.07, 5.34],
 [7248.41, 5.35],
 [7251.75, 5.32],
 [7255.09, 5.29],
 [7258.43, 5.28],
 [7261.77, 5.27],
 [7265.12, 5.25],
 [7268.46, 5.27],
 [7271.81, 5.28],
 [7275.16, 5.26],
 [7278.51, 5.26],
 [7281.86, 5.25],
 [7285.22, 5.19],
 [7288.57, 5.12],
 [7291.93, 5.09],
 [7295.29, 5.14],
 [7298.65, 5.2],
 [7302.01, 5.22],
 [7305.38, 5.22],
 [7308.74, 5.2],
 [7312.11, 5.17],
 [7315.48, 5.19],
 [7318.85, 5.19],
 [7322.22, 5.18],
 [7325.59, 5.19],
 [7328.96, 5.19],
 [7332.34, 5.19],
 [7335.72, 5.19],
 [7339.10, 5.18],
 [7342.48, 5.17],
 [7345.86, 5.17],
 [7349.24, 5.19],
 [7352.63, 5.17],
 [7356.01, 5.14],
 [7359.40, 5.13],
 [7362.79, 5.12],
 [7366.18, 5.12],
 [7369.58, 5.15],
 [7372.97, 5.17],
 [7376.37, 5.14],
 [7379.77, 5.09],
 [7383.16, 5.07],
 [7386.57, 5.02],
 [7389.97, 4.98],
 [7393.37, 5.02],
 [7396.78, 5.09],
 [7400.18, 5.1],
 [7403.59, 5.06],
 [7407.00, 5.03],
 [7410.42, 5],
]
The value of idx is 7258.43 A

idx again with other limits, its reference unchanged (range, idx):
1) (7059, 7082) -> 7067.12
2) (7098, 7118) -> 7099.74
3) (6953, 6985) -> 6979.79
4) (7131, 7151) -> 7148.96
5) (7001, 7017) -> 7005.56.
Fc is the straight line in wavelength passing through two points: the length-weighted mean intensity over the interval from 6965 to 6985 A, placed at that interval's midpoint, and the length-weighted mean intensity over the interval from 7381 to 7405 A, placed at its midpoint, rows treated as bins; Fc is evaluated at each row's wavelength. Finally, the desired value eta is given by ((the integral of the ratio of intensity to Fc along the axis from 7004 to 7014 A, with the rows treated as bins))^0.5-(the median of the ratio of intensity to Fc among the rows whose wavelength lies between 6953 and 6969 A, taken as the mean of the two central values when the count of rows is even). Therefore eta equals 2.1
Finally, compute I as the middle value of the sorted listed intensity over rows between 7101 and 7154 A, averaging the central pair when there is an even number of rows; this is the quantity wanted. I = 5.44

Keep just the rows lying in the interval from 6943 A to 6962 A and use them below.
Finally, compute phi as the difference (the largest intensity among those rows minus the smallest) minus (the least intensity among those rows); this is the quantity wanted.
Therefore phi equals -5.58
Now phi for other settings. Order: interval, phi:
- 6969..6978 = -5.49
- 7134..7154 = -5.24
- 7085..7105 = -5.33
